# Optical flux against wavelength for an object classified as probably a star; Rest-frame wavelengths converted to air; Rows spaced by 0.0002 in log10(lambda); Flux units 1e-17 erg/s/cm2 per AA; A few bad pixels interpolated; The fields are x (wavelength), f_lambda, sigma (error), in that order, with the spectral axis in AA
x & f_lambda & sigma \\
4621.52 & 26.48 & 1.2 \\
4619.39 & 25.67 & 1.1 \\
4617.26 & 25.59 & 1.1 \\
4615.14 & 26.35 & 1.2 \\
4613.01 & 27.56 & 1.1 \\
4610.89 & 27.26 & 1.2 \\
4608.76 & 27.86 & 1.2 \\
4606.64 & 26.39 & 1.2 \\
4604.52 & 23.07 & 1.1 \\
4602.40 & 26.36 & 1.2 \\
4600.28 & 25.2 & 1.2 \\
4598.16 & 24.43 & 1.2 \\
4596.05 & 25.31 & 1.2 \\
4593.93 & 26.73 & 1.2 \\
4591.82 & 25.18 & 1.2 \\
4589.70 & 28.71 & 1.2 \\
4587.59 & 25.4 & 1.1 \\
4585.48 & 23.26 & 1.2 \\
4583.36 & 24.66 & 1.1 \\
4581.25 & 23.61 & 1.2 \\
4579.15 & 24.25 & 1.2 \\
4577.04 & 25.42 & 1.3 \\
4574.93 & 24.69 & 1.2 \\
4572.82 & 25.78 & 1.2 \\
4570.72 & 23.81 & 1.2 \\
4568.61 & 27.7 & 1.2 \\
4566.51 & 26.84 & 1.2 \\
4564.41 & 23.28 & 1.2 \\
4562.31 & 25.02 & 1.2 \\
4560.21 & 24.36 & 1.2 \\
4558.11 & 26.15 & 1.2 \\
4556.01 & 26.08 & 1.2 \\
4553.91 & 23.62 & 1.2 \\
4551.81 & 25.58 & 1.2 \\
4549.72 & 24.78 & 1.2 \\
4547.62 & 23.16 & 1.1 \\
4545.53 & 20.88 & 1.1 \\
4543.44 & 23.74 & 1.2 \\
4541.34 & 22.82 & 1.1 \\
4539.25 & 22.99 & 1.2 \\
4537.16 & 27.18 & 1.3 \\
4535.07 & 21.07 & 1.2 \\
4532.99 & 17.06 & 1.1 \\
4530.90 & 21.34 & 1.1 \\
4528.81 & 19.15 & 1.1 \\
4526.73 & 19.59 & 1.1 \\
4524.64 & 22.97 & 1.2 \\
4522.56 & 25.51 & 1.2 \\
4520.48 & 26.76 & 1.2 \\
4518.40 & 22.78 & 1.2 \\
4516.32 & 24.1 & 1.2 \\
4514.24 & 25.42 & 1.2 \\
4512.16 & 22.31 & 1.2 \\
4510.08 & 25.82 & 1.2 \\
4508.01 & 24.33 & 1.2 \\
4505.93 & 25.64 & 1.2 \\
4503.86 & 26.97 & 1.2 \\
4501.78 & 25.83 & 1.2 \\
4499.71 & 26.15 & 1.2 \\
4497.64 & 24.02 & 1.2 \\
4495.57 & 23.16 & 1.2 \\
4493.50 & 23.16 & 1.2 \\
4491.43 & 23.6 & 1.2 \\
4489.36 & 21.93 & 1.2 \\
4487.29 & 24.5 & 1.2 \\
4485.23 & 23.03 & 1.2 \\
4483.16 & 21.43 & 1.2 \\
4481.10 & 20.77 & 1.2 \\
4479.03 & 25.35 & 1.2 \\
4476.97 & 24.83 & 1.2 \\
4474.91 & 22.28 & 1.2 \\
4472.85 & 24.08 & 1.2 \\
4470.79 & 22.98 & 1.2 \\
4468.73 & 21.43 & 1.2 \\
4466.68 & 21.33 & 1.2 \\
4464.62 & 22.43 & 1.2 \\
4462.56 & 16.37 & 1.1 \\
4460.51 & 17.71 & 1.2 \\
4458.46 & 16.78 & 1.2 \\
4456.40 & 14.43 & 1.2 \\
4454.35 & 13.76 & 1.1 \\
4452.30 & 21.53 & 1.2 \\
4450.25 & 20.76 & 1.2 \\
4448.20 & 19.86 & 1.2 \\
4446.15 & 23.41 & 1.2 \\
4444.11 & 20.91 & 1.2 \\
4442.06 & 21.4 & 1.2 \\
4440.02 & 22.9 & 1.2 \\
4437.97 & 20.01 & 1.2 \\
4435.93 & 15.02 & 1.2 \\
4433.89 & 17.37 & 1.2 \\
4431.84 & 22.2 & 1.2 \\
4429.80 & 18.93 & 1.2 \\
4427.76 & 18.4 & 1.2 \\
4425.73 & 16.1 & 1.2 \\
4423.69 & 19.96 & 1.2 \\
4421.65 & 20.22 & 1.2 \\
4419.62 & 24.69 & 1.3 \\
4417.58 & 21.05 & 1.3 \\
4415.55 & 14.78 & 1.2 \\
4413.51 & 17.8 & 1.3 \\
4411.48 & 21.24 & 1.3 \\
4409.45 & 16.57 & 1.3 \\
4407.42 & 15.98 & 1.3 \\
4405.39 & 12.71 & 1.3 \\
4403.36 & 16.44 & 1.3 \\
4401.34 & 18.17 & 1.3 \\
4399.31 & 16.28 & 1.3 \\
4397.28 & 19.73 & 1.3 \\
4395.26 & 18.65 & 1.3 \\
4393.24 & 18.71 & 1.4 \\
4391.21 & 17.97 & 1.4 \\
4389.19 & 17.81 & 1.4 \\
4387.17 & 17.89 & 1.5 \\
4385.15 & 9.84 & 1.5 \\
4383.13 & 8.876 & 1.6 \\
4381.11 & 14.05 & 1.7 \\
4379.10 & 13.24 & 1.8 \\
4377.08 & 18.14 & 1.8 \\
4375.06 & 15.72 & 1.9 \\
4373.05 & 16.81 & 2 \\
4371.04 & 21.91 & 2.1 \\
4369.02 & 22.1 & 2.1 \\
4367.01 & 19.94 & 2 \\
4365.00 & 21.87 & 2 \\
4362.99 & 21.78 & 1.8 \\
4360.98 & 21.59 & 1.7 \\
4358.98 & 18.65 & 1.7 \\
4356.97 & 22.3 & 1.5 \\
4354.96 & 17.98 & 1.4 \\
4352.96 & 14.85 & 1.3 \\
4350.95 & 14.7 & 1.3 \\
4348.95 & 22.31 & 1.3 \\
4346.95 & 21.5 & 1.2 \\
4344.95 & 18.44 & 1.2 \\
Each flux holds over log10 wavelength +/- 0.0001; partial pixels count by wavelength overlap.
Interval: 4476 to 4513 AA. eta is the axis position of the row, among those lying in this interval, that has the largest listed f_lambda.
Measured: 4503.86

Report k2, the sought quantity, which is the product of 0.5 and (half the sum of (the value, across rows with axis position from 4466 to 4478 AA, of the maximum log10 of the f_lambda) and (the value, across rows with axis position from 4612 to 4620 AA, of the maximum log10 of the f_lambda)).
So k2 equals 0.71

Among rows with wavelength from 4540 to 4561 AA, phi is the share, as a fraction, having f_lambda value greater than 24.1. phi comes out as 0.5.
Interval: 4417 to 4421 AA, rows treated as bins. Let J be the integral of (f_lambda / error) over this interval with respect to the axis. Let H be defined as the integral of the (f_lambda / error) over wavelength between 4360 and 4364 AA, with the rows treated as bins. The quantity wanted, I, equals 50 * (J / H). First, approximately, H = 50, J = 71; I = 71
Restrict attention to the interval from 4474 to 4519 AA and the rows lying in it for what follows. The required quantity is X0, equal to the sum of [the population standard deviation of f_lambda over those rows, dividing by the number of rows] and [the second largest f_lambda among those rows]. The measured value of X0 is 27.8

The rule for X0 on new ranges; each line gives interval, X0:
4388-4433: 24.8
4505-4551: 29.3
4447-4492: 28.0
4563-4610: 29.4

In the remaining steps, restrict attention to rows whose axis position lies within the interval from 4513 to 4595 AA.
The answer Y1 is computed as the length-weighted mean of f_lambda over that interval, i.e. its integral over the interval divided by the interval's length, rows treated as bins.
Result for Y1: 24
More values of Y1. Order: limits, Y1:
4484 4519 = 24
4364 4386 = 17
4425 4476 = 20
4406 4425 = 19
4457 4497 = 22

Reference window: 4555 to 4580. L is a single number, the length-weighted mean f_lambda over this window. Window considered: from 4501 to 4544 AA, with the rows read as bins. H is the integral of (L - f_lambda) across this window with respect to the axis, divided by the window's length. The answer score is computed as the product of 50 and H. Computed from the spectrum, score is 91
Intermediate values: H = 1.8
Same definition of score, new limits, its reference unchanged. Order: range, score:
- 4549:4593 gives 6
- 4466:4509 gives 80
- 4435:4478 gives 254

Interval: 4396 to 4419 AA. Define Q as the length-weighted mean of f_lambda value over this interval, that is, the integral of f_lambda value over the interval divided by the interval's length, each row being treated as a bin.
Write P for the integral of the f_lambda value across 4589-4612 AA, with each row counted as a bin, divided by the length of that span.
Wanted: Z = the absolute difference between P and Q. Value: 8.5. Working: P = 26.0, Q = 17.5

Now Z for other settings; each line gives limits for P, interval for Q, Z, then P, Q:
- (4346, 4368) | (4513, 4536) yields 2.6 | 19.8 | 22.3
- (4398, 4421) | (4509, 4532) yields 5.4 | 17.9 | 23.2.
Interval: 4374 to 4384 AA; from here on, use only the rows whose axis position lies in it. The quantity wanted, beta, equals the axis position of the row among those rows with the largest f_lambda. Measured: 4377.08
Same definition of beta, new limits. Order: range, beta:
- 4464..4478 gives 4476.97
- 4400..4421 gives 4419.62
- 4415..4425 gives 4419.62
